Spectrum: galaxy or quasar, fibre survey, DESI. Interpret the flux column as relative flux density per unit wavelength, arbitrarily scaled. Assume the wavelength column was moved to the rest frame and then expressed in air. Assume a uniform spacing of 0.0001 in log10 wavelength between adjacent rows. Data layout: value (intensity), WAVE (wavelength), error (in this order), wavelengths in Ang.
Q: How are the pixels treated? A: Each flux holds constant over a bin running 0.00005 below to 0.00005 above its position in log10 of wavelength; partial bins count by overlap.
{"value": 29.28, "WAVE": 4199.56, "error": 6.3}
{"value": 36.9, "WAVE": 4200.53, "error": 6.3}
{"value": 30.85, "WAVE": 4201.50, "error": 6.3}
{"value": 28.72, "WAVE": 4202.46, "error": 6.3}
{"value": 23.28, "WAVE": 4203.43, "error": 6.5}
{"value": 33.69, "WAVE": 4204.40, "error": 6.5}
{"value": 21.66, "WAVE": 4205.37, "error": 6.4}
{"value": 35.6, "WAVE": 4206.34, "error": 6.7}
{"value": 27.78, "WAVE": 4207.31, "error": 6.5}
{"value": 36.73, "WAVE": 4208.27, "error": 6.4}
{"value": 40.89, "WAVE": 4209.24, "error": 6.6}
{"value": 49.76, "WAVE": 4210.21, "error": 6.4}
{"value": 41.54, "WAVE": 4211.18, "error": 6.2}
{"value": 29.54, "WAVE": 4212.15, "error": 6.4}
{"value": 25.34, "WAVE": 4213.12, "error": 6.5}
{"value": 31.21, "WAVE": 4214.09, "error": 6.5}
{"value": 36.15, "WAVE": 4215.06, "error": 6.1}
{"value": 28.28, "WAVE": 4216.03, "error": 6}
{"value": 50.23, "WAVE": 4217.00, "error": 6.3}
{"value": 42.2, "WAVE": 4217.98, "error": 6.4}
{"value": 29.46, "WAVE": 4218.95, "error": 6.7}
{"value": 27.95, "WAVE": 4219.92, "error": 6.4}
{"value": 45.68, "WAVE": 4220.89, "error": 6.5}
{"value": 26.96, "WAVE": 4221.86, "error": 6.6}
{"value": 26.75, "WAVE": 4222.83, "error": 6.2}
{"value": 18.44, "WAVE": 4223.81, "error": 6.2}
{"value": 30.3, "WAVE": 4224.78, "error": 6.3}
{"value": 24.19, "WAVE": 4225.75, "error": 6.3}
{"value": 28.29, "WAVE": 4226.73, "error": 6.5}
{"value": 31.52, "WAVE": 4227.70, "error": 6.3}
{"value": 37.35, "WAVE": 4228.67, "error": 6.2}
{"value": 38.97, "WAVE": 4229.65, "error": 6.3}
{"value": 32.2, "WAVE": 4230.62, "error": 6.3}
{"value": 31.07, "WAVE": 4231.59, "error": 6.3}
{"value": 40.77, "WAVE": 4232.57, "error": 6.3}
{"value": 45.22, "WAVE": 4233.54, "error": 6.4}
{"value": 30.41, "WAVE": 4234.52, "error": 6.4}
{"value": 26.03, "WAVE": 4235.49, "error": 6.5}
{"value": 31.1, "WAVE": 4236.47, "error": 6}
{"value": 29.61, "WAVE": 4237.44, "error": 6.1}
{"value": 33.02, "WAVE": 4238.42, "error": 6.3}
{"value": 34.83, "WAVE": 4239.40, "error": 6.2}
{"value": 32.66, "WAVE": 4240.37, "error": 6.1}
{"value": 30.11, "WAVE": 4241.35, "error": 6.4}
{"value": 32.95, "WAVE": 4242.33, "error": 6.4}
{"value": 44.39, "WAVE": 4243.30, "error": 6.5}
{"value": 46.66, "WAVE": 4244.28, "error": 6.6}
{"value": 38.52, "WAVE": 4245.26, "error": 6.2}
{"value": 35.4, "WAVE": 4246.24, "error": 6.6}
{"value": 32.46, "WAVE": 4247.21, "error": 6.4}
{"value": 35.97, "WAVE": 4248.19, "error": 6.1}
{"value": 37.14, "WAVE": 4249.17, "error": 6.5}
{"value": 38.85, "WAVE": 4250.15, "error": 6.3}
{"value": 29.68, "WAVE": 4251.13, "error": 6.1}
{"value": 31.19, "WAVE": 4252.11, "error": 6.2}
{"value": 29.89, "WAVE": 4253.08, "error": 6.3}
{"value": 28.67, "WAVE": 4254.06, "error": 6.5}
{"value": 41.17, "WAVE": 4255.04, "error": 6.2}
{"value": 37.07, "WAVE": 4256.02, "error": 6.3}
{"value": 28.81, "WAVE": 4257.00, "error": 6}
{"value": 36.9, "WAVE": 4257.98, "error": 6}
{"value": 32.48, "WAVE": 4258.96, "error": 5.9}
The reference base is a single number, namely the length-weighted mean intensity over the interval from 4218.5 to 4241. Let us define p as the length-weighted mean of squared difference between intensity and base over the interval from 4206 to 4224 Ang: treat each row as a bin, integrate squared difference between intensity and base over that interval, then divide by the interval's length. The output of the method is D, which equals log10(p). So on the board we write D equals 1.90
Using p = 79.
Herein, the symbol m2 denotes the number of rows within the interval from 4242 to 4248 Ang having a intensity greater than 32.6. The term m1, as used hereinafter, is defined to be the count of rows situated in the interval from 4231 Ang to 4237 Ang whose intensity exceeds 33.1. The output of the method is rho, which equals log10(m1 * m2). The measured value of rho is 1.00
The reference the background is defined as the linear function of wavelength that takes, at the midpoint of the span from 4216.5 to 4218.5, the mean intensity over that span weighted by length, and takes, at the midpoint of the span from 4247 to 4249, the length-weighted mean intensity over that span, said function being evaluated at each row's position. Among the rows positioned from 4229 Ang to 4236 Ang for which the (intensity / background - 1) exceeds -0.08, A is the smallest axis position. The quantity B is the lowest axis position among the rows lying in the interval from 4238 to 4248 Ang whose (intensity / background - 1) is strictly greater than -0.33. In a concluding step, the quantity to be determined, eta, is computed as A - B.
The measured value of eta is -8.8 Ang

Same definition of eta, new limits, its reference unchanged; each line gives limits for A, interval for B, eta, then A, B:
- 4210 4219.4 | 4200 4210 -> 9.7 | 4210.21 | 4200.53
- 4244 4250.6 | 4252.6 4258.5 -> -8.8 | 4244.28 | 4253.08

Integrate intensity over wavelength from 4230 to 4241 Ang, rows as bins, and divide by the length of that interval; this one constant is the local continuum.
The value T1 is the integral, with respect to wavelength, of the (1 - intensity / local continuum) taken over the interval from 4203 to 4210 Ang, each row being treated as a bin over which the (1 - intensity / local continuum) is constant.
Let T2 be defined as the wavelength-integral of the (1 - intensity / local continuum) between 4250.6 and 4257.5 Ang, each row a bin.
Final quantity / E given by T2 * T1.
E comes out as 0.053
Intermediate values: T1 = 0.3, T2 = 0.2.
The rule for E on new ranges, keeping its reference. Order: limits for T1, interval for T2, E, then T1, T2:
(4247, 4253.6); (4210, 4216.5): 0.005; 0.0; -0.1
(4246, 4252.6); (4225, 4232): -0.059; -0.2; 0.3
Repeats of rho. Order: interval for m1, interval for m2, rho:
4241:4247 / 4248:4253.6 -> 1.08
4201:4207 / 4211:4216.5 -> 0.60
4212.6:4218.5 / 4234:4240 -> 0.78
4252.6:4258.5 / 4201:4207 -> 0.78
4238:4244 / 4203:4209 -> 0.78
